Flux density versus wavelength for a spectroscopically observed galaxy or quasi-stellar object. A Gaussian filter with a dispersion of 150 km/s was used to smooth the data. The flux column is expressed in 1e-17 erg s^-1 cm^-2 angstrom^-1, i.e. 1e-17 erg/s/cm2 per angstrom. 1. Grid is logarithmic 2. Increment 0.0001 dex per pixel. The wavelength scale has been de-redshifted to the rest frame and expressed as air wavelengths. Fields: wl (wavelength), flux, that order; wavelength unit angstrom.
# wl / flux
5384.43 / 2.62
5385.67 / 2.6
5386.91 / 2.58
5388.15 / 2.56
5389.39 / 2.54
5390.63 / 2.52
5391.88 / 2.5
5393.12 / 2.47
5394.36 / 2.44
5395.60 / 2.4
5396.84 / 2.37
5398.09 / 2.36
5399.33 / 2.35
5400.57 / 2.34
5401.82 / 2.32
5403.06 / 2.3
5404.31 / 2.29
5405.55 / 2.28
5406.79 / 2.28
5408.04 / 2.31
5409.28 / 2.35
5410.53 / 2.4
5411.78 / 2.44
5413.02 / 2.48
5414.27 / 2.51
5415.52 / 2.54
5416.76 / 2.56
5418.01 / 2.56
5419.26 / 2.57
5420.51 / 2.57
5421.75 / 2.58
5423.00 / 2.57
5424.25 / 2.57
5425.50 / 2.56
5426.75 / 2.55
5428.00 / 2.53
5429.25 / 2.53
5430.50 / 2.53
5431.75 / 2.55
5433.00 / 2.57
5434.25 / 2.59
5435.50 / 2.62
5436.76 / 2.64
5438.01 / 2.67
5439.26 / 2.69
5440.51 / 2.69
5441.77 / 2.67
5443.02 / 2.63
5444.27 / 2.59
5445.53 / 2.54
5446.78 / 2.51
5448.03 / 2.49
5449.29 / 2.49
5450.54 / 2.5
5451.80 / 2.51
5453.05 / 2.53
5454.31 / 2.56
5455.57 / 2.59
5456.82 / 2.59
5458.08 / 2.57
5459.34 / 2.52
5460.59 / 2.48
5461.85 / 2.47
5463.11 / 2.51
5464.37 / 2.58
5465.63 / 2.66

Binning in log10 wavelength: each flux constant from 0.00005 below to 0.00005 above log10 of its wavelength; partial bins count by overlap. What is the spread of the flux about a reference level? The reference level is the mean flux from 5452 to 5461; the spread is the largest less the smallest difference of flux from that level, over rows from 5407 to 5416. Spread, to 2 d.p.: 0.23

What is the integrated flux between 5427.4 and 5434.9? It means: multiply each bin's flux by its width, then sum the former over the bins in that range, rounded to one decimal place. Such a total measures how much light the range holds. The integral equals 19.1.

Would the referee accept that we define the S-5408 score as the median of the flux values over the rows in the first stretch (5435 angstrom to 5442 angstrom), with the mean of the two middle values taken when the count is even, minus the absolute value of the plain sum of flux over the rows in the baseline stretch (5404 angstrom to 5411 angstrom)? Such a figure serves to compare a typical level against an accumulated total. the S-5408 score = -11.2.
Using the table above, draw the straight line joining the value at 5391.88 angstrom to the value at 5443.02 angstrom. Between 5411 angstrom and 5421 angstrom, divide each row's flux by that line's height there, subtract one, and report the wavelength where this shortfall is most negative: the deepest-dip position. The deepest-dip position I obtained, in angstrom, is 5411.78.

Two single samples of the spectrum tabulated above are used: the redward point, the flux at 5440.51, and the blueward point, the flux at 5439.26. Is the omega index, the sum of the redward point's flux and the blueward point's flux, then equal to 5.38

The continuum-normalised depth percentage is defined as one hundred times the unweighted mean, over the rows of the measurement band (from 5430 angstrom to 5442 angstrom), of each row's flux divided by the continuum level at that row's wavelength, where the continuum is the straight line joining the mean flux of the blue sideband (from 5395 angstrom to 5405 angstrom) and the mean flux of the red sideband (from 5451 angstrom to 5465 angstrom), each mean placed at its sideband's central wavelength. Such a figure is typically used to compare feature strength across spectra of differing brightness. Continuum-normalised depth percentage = 106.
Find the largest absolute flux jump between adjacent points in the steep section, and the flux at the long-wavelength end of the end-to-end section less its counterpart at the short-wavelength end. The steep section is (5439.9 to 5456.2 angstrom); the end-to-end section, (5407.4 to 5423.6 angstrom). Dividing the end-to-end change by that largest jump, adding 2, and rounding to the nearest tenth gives 7.2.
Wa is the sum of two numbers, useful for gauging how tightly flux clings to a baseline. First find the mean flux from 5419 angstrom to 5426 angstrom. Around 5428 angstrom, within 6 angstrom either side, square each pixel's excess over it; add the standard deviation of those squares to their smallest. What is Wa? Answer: 0.001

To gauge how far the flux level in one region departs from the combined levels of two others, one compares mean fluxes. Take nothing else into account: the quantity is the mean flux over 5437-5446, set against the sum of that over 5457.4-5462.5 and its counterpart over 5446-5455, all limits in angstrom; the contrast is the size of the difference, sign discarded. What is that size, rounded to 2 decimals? 2.38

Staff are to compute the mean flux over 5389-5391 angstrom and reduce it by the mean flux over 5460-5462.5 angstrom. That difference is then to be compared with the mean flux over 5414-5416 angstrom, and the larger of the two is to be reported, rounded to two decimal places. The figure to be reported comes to 2.52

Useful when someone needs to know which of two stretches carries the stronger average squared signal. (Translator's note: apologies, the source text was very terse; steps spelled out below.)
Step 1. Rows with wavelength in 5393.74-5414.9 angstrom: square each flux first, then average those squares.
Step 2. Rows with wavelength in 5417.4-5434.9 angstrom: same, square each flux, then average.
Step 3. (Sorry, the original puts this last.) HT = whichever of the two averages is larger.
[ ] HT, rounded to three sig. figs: 6.55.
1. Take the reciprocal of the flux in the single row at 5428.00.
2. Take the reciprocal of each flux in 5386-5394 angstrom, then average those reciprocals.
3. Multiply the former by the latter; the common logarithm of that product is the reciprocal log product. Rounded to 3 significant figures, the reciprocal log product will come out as -0.806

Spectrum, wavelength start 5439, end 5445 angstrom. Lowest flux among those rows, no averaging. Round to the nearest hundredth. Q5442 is 2.59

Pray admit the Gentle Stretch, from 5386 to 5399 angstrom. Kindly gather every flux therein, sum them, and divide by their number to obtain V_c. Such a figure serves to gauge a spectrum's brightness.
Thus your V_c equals 2.47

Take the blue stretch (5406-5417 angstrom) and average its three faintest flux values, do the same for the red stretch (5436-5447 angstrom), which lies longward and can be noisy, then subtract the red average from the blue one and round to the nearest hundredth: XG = -0.23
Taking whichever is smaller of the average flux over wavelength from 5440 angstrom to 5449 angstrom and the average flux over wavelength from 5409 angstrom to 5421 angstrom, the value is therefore 2.50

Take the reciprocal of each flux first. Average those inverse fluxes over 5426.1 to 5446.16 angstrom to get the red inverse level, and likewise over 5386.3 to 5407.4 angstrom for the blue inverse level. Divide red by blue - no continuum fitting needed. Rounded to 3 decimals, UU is 0.924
